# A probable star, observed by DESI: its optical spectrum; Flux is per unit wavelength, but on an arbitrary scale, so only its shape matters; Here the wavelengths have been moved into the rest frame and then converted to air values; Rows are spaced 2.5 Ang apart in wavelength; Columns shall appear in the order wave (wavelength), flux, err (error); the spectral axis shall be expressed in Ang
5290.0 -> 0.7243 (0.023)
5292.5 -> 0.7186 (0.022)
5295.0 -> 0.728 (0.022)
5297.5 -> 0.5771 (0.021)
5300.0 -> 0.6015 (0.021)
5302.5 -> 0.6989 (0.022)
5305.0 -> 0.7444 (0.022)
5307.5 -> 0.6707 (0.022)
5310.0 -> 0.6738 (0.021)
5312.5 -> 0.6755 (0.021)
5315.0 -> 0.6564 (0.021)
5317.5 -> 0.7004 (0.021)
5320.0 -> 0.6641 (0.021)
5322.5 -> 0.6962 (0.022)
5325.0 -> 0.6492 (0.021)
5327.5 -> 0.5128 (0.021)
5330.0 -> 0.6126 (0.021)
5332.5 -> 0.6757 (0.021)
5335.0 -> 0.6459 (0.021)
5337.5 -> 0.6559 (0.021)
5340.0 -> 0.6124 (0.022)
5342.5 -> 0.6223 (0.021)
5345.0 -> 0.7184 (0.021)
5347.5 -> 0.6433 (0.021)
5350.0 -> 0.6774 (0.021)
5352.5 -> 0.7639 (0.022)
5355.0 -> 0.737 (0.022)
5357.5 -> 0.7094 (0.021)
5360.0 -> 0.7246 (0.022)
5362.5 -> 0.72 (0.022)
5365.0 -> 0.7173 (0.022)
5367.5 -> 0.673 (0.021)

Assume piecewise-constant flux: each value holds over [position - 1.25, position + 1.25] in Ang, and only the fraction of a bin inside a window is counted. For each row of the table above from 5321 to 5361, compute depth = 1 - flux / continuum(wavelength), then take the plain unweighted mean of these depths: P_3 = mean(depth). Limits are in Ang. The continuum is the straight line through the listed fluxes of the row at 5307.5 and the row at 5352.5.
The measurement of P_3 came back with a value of 0.10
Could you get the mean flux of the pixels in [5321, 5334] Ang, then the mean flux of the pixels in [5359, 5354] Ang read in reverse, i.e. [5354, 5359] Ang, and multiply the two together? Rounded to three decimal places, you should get 0.455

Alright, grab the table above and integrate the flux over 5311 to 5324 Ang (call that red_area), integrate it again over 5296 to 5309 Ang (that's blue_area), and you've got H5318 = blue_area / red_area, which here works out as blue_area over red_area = 0.97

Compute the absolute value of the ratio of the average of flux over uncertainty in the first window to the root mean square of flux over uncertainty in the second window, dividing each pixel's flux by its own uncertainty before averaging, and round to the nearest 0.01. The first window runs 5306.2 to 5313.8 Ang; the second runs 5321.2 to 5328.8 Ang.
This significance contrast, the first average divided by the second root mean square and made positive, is 1.08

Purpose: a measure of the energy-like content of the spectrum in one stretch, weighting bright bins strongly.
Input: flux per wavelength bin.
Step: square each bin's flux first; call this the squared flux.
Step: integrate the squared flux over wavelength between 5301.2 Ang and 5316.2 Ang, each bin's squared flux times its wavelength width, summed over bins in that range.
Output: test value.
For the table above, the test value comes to 7.08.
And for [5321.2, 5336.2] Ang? 6.05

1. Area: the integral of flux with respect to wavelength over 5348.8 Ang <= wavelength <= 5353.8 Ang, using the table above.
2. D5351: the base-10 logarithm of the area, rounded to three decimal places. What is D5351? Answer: 0.557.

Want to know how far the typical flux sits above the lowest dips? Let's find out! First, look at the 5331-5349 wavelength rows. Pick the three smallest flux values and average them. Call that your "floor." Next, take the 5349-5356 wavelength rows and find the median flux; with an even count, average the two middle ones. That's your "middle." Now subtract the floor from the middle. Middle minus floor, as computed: 0.11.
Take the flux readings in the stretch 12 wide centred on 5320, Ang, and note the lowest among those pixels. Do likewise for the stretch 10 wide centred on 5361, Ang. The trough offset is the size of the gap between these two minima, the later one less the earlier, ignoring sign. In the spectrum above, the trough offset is 0.060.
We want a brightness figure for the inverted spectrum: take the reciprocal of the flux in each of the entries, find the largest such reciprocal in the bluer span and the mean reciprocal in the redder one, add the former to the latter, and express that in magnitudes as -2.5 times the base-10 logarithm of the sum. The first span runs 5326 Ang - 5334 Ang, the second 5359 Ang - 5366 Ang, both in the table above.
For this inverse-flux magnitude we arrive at -1.31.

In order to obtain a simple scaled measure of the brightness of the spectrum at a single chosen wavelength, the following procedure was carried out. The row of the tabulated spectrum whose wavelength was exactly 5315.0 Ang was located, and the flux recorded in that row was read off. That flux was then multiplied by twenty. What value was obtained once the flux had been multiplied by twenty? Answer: 13.1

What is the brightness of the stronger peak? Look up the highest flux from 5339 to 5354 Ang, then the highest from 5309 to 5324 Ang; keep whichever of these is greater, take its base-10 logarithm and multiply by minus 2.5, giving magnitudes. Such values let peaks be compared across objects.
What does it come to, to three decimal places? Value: 0.292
